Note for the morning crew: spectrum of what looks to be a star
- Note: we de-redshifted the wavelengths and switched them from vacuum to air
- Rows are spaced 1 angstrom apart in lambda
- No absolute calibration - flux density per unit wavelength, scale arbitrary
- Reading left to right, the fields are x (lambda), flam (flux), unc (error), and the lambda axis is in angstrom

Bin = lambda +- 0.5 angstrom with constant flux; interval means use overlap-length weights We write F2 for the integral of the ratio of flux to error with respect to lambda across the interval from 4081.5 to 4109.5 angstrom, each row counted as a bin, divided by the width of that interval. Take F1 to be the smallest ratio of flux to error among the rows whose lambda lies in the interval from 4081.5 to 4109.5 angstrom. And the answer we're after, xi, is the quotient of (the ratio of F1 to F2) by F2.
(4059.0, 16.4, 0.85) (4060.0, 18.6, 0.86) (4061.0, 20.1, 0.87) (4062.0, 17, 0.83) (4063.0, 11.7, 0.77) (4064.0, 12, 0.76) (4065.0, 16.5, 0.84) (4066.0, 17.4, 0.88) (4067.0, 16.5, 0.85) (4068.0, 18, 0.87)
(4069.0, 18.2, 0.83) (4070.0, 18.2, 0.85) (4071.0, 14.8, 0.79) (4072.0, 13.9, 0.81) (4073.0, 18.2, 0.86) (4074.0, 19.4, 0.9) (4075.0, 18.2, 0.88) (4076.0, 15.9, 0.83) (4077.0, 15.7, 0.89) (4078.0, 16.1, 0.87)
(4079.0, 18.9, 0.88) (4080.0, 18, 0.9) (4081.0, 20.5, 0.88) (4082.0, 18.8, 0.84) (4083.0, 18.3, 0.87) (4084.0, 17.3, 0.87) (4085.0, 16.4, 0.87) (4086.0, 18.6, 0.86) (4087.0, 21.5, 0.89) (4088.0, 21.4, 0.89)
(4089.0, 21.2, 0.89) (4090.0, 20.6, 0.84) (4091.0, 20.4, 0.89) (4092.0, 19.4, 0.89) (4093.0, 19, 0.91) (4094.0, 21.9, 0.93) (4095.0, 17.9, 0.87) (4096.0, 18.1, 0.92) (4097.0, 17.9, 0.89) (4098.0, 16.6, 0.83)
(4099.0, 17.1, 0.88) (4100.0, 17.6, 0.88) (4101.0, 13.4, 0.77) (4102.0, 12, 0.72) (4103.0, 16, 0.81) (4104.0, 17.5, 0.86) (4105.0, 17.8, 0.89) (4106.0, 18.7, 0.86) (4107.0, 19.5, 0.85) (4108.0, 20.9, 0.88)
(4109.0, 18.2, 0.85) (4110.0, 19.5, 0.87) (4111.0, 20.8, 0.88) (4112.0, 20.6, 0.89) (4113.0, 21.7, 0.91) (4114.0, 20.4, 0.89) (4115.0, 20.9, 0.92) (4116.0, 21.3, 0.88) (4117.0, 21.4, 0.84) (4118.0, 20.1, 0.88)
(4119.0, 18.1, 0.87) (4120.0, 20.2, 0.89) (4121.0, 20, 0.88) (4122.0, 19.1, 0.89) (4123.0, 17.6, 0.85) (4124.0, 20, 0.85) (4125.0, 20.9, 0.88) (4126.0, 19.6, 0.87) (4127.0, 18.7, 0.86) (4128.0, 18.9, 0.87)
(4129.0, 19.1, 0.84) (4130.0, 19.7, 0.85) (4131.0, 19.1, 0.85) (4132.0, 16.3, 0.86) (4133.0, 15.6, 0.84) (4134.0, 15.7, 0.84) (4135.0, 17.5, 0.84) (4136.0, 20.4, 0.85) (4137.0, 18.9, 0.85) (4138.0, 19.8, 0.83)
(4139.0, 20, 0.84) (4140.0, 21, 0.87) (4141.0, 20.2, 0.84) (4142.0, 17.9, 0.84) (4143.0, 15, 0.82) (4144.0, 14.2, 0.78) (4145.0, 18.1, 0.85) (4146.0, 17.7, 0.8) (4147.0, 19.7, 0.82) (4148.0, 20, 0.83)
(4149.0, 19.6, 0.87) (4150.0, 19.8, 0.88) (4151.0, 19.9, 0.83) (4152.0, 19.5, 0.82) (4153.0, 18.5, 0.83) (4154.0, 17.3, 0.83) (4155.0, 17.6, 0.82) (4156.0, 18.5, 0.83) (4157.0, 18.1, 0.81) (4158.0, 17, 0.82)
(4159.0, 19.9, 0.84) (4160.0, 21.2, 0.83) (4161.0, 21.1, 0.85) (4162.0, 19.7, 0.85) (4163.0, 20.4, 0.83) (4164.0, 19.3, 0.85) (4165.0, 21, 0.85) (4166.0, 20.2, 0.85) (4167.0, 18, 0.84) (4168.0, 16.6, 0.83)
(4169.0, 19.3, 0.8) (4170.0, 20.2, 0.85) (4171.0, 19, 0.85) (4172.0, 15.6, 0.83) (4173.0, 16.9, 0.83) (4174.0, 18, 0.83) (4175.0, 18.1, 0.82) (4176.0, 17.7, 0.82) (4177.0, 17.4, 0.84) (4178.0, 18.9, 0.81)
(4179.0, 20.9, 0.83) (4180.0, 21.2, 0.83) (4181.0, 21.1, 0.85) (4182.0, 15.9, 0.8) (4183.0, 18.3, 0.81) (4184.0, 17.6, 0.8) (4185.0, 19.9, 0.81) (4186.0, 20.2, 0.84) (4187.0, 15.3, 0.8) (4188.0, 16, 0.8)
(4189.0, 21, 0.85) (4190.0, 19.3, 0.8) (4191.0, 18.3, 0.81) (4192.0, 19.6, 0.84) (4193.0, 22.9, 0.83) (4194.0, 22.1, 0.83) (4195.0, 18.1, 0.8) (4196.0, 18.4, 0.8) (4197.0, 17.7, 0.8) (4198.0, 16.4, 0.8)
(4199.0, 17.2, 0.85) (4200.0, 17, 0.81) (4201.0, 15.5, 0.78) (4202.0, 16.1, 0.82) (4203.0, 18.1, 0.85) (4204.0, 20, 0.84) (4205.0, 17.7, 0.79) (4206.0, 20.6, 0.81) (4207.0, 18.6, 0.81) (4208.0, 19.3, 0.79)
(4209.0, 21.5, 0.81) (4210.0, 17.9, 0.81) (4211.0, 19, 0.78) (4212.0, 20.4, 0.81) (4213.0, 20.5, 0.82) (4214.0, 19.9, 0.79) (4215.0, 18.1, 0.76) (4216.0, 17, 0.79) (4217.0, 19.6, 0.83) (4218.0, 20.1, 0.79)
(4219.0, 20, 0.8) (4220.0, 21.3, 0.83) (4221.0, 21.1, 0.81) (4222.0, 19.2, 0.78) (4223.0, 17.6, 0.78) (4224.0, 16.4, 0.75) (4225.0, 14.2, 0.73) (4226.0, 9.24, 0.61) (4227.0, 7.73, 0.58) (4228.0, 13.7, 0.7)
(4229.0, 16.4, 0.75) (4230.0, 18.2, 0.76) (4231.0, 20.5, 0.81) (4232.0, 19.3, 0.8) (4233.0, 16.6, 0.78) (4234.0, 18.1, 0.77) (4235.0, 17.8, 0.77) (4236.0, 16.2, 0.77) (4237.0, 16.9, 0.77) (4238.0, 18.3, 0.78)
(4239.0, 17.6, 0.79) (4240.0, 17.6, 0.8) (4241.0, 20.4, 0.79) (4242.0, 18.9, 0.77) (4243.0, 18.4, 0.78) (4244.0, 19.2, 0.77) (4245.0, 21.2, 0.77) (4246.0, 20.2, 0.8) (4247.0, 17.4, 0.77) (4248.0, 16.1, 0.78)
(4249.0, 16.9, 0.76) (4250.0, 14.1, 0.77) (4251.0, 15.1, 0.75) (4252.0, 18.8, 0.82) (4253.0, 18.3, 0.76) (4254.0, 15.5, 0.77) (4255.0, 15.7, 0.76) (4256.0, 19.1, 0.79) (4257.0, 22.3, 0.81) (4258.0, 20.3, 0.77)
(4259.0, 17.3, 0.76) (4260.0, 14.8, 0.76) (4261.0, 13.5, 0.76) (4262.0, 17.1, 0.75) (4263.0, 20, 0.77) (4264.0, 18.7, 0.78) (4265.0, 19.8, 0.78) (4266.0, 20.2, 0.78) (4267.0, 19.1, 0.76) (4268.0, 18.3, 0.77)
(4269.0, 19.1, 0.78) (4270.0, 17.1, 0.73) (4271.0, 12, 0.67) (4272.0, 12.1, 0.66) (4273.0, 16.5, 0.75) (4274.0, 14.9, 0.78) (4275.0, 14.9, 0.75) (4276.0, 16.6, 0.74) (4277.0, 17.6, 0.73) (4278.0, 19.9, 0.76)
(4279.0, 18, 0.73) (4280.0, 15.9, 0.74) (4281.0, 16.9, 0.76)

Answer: 0.0371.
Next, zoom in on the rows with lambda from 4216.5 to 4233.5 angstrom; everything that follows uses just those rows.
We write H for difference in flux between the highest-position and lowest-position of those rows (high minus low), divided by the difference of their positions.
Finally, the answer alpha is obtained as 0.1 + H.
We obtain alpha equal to -0.09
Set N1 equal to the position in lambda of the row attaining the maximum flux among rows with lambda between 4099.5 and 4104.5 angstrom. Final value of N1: 4100.0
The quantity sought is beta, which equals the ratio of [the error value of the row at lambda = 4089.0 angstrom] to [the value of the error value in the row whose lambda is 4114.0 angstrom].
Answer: 1.00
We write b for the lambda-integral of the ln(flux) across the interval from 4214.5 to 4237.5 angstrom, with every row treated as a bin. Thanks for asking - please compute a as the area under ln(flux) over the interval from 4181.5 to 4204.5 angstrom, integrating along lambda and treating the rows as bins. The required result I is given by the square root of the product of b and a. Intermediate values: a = 66.7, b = 64.8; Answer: 65.8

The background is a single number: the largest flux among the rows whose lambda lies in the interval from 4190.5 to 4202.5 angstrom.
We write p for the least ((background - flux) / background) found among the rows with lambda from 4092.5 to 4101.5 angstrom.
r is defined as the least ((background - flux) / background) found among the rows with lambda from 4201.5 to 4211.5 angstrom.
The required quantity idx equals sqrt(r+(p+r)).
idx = 0.41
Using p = 0.044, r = 0.061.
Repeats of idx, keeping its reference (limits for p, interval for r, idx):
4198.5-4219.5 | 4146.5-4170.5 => 0.46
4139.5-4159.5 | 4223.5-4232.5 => 0.54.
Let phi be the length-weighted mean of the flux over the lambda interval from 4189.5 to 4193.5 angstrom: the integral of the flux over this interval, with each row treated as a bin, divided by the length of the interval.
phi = 20.0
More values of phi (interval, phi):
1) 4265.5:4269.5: 19.2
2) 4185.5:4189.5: 18.1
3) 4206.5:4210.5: 19.3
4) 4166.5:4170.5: 18.5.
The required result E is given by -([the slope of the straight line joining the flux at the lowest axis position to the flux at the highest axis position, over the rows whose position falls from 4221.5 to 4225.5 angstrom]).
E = 1.7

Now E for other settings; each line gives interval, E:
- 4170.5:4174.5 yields 0.3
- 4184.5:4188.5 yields 1.3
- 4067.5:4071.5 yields 1.1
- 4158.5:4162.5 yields 0.1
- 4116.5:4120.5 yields 0.4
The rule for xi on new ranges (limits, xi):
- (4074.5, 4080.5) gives 0.0460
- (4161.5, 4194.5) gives 0.0358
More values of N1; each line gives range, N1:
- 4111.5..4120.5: 4113.0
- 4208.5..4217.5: 4209.0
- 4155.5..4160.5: 4160.0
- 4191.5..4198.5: 4193.0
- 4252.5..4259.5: 4257.0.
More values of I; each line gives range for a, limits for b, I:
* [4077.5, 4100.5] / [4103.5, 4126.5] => 68.0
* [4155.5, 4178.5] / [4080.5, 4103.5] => 67.0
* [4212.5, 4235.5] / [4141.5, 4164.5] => 66.2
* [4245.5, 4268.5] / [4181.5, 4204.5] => 66.4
